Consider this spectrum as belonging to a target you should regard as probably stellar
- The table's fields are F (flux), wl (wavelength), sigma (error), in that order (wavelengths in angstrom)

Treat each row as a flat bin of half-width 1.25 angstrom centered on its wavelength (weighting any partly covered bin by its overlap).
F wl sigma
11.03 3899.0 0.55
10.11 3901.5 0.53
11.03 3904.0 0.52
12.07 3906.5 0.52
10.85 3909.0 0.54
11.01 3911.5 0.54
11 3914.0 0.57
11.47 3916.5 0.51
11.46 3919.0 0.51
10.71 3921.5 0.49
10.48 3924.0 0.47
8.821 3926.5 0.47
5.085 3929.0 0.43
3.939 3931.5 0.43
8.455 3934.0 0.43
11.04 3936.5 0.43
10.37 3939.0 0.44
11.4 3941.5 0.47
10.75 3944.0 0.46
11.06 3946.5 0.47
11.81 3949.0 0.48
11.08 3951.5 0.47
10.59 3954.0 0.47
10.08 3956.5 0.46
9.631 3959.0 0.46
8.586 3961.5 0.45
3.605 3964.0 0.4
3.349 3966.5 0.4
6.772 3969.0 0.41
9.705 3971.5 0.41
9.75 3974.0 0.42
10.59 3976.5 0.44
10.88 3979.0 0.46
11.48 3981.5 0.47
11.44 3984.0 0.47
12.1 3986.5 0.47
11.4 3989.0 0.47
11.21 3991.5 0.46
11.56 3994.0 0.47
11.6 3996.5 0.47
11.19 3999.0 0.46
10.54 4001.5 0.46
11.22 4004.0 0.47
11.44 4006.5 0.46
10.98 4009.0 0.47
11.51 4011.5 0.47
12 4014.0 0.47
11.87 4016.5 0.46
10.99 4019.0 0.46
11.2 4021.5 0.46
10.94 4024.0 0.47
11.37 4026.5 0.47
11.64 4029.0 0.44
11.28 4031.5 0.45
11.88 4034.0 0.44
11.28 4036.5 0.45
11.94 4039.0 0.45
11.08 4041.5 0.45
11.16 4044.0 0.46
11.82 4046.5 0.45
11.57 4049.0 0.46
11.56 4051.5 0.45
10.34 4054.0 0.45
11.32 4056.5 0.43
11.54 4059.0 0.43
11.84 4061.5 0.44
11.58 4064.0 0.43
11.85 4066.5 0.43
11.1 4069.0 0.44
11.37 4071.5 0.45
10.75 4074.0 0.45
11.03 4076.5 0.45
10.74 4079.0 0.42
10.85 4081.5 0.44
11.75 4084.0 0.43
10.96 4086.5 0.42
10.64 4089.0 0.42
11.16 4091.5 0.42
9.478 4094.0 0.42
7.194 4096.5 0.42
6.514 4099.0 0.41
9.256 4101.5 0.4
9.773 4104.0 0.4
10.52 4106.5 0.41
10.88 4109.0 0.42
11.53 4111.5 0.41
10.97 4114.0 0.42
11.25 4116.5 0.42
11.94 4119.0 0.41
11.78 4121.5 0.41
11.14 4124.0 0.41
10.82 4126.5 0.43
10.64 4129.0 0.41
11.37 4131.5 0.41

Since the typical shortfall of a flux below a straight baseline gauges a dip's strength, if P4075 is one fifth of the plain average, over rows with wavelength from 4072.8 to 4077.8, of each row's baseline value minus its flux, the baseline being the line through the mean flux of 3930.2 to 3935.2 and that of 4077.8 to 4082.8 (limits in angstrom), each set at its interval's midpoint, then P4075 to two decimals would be -0.05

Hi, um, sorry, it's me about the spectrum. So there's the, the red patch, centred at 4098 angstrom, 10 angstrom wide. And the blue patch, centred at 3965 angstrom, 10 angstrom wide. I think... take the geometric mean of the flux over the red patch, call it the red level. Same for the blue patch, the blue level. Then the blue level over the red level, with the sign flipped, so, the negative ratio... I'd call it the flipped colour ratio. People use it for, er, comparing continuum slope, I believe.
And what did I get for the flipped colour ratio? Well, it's -0.64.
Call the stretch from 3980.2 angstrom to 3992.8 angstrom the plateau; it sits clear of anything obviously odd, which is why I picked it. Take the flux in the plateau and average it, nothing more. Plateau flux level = 11.5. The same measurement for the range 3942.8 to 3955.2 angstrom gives 11.1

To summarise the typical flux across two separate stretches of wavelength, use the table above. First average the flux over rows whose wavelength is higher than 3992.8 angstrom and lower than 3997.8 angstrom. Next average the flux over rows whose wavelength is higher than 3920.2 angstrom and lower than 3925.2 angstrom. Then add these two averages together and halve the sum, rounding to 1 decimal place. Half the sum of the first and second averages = 11.1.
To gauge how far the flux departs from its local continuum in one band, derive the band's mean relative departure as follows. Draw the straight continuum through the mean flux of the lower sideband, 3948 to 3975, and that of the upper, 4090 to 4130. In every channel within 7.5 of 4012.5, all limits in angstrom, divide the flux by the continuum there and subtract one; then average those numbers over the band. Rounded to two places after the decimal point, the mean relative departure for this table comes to 0.25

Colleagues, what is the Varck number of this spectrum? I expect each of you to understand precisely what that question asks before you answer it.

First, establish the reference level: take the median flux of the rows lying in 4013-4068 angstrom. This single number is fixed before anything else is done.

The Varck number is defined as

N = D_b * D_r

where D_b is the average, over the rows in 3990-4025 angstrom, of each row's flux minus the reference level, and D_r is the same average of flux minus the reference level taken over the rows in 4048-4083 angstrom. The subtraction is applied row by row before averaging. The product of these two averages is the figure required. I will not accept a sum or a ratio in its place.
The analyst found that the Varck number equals 0.07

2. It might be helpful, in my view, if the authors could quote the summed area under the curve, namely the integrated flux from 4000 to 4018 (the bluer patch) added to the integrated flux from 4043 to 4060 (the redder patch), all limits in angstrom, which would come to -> 397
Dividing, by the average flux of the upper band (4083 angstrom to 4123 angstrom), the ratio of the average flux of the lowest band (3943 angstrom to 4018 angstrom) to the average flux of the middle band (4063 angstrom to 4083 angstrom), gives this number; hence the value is 0.089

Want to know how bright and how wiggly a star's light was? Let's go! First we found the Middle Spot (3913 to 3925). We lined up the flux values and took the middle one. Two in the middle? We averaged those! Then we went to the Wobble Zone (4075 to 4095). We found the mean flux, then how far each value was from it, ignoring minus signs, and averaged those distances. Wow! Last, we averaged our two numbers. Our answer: 5.70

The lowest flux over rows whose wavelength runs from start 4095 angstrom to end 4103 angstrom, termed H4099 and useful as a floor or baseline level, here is 6.514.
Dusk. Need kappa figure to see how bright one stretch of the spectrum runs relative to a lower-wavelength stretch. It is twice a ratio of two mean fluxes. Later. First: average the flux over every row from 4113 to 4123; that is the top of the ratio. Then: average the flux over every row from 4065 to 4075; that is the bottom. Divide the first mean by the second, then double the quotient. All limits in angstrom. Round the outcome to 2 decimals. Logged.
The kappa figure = 2.04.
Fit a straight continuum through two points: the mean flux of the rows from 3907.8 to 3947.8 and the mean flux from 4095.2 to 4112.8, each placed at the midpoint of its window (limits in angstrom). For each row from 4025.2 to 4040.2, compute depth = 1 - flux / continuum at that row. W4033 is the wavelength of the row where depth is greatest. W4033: 4031.5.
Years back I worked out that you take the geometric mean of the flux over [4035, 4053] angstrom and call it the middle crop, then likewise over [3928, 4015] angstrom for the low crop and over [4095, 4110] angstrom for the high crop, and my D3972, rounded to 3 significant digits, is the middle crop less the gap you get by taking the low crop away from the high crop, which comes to 12.1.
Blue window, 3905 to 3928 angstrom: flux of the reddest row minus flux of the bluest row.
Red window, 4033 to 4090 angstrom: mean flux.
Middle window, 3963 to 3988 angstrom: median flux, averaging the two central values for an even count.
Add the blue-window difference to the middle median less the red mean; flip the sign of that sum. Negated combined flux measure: 4.4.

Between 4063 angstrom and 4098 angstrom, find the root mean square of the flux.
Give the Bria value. 10.8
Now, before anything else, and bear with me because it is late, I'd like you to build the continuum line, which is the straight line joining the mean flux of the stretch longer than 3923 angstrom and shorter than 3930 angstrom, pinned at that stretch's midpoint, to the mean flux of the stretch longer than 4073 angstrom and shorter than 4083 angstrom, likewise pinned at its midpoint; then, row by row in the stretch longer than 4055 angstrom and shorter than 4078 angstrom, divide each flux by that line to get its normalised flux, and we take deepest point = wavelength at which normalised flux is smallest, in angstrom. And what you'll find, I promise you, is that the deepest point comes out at 4074.0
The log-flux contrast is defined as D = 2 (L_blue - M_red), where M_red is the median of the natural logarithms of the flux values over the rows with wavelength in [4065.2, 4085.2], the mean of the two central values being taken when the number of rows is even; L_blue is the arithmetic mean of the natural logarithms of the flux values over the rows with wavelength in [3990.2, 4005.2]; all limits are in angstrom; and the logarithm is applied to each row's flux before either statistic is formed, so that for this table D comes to 0.027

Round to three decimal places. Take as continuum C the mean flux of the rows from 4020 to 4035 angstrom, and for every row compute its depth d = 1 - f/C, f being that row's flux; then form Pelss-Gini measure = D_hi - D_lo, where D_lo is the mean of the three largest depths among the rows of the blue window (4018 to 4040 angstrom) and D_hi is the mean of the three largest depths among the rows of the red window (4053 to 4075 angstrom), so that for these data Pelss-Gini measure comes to 0.028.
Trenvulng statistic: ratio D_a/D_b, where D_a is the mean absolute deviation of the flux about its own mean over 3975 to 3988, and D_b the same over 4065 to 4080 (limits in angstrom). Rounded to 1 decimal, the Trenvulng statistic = 1.4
